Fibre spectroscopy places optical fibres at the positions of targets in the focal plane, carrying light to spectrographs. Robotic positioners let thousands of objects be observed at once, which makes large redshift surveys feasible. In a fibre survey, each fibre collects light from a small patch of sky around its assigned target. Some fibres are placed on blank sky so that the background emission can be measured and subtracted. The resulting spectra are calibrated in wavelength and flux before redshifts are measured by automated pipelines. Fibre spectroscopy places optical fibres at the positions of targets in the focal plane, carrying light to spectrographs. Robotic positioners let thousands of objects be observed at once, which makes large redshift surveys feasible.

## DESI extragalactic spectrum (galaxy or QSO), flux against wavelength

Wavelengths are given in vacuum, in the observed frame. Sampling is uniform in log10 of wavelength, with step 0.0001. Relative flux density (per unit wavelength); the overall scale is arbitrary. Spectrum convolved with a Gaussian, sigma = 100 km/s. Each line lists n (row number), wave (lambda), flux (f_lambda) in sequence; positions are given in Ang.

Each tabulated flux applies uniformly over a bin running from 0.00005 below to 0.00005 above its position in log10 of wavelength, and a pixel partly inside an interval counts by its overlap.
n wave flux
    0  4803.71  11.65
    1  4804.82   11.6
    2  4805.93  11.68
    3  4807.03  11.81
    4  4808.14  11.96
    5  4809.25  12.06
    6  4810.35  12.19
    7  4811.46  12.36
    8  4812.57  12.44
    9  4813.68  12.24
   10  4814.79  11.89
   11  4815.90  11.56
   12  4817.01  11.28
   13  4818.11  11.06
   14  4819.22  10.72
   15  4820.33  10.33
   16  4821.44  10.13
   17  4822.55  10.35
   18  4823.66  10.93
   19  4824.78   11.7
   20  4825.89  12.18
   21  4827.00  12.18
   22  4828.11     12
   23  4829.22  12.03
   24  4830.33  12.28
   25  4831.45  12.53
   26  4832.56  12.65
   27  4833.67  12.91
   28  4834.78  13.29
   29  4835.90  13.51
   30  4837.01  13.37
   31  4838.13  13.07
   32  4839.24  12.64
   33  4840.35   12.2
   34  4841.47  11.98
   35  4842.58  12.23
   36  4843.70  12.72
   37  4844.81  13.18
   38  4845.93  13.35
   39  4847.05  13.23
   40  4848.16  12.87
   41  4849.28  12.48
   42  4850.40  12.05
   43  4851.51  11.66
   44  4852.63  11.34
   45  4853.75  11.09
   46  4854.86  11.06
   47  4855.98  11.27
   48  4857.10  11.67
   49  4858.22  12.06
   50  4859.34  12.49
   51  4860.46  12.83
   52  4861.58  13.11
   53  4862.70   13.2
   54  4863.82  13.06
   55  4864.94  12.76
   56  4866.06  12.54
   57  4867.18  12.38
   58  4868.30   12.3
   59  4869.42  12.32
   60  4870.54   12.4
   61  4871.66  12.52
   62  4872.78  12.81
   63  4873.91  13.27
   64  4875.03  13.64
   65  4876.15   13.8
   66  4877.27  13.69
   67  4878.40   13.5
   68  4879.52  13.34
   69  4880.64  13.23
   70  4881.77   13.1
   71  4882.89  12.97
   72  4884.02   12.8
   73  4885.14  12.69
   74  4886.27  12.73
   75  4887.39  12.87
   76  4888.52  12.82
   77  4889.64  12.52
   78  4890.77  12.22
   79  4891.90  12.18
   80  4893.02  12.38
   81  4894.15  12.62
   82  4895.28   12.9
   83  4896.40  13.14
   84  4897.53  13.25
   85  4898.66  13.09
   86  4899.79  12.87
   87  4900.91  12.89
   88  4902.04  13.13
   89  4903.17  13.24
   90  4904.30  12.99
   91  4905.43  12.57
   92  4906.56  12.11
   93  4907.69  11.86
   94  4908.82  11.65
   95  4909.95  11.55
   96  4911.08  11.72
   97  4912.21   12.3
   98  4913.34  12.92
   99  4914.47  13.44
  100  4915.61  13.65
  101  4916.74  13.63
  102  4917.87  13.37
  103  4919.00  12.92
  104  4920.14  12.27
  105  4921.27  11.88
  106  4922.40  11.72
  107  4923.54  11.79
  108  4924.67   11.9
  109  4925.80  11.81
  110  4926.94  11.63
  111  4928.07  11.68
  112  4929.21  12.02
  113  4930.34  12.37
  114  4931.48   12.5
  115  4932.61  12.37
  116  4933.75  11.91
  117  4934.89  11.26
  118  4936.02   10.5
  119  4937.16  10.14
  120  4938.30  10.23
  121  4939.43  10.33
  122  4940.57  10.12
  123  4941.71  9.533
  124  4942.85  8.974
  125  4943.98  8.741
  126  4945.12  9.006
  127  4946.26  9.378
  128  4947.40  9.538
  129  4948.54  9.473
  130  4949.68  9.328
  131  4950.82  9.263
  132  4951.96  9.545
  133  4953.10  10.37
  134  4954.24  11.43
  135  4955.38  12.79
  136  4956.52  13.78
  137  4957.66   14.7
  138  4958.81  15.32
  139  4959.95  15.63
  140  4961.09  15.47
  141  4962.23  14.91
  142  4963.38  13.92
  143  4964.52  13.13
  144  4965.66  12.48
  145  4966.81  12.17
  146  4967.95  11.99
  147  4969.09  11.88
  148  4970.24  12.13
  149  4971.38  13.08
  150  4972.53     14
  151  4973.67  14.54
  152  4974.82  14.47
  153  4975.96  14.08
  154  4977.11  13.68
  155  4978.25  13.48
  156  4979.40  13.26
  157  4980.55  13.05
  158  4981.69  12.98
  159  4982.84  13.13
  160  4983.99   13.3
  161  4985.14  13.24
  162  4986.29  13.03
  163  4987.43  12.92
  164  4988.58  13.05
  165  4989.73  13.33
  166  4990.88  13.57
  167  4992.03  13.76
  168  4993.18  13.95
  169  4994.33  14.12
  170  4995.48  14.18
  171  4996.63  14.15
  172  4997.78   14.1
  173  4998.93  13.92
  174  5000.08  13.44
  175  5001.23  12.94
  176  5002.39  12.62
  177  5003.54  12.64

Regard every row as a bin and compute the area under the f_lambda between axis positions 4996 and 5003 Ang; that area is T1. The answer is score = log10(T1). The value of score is 1.98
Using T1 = 95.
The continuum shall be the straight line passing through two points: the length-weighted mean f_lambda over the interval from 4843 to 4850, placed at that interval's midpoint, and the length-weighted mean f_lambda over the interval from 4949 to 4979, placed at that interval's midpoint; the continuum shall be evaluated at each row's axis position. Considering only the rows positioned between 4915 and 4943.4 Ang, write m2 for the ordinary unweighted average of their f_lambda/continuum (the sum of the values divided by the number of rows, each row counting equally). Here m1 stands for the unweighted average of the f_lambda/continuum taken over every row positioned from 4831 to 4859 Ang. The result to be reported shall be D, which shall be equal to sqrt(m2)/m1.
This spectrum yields 0.99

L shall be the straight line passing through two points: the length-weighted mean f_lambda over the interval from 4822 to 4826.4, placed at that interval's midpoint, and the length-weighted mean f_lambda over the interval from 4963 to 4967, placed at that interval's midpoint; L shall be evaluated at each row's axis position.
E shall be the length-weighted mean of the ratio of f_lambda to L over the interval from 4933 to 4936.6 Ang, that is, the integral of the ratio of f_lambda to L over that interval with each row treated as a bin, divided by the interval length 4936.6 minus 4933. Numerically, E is 0.89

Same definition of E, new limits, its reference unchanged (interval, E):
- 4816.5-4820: 0.98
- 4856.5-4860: 1.03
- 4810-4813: 1.11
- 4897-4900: 1.08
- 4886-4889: 1.07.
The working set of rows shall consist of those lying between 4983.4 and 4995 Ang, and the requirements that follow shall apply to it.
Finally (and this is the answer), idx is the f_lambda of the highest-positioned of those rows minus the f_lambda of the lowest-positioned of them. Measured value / 0.8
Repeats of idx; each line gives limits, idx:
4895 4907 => -0.8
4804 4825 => 0.1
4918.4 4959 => 2.4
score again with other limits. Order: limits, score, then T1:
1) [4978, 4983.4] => 1.85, 71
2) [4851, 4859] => 1.96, 92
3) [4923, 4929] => 1.85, 71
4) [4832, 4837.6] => 1.87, 74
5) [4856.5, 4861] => 1.74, 55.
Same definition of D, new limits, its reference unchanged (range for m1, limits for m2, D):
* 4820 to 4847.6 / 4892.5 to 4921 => 1.04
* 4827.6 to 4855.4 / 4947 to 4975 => 1.02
